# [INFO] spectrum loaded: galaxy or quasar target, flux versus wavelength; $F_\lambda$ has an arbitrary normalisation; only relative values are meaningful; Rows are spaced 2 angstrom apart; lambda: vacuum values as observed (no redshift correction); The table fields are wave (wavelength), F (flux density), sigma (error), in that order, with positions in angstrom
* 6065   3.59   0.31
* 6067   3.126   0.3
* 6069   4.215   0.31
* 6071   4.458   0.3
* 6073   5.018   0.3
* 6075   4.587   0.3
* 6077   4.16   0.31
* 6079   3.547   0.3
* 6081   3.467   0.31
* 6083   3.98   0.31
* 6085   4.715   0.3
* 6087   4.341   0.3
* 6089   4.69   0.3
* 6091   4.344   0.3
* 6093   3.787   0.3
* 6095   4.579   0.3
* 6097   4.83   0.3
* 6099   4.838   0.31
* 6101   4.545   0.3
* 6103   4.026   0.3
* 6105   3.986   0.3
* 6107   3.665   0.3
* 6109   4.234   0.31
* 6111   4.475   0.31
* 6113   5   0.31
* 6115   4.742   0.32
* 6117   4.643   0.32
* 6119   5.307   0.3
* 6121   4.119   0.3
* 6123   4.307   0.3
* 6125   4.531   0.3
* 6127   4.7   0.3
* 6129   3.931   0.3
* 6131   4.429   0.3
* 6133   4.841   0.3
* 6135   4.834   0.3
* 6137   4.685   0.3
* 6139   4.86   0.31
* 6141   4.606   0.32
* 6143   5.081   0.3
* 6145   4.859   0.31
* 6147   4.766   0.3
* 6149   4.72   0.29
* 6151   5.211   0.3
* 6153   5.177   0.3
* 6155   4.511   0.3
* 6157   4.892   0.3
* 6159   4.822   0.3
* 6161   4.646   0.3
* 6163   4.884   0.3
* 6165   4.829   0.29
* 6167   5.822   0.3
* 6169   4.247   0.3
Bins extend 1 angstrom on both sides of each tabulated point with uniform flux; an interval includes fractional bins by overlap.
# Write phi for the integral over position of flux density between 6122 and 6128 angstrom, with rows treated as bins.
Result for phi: 27.1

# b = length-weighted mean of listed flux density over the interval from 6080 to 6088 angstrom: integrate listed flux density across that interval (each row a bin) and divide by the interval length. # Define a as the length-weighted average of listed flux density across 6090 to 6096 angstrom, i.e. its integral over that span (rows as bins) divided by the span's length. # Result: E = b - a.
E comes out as -0.11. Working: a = 4.2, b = 4.1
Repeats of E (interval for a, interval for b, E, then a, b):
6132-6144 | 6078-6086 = -0.89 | 4.8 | 3.9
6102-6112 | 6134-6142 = 0.67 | 4.1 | 4.7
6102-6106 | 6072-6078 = 0.58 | 4.0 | 4.6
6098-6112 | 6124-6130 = 0.13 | 4.3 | 4.4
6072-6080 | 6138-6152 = 0.54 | 4.3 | 4.9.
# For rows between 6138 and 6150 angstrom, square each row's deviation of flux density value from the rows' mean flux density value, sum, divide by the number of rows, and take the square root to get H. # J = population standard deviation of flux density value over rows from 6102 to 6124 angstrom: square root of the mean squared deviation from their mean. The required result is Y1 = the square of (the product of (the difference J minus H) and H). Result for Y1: 0.002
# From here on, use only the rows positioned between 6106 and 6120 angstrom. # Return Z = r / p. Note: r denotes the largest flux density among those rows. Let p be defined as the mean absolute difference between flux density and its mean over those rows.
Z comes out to 14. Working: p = 0.39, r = 5.307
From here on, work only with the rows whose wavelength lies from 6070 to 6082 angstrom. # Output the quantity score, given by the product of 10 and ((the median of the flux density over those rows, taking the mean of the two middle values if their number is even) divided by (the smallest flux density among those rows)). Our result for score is 12.4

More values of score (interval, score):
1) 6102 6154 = 12.8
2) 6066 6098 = 13.9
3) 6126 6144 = 12.0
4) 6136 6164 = 10.7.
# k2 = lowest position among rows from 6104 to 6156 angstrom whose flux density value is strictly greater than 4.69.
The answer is 6113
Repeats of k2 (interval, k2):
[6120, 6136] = 6127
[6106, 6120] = 6113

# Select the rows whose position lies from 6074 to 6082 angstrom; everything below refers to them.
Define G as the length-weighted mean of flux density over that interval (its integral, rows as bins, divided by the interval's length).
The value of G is 3.9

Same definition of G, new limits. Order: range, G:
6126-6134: 4.5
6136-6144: 4.8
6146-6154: 5.0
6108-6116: 4.6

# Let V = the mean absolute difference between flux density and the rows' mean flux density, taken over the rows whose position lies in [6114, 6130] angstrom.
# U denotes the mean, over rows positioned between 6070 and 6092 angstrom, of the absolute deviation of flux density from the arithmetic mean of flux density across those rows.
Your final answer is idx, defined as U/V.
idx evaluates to 1.2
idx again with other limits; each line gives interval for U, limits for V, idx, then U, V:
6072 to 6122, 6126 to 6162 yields 2.0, 0.40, 0.20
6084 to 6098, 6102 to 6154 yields 0.8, 0.27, 0.33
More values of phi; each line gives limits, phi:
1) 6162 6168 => 31.1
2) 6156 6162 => 28.7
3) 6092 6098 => 26.4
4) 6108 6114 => 27.4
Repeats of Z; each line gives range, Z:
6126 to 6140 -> 20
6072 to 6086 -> 10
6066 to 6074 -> 9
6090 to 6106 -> 15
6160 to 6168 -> 15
